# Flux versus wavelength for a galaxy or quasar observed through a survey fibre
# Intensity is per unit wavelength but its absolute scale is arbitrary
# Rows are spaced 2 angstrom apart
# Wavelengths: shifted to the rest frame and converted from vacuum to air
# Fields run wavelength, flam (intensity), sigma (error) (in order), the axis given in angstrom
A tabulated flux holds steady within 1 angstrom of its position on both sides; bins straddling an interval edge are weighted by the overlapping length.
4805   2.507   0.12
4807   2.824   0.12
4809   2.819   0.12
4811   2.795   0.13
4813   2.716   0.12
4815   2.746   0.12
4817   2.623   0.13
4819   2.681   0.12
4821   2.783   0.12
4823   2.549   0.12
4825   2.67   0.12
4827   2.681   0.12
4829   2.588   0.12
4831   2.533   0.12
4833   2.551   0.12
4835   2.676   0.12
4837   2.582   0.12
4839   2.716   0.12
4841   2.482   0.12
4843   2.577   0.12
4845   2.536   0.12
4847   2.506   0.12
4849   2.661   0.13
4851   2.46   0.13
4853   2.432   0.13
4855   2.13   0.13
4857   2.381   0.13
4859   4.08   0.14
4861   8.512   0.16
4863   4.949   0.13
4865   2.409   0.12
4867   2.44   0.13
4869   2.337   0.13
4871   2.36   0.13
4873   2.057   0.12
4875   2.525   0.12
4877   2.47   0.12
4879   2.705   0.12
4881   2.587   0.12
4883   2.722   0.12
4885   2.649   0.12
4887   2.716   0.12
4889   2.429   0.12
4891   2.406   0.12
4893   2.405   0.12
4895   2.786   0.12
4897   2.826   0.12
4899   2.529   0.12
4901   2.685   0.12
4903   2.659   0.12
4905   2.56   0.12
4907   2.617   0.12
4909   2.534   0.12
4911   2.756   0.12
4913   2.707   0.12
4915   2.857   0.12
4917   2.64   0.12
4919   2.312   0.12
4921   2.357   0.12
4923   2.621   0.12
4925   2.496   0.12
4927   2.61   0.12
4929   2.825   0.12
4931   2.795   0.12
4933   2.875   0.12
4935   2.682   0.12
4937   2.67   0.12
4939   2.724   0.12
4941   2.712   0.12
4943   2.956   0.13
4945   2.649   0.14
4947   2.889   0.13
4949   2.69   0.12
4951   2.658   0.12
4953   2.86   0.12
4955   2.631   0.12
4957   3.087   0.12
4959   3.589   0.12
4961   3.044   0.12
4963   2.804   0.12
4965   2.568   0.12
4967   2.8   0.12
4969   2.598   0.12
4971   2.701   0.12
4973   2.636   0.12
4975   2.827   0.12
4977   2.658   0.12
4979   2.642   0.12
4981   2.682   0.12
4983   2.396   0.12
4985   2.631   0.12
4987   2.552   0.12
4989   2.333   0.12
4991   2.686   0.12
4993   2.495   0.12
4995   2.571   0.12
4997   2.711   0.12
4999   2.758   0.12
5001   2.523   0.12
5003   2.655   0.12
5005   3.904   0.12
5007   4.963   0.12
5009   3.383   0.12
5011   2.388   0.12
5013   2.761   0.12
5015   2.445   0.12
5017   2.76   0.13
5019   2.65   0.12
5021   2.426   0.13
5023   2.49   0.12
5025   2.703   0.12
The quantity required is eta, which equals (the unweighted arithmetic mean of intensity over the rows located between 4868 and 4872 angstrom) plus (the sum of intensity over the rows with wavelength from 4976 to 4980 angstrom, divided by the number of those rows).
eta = 5.0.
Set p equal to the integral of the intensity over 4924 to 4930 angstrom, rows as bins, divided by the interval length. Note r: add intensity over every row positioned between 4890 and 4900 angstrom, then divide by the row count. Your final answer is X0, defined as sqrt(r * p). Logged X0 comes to 2.6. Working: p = 2.64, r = 2.6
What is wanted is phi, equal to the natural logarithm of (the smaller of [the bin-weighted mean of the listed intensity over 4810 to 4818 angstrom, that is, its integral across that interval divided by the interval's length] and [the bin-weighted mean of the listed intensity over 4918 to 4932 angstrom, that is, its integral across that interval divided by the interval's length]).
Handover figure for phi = 0.95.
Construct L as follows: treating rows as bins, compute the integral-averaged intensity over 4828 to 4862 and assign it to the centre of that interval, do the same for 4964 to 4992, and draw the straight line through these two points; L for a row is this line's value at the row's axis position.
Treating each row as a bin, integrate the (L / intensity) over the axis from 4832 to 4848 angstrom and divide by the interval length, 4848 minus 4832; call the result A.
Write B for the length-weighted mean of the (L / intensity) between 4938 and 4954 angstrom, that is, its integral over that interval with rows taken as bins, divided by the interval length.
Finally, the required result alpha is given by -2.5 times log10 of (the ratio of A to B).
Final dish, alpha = -0.2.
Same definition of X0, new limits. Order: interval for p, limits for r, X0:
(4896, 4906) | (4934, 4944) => 2.7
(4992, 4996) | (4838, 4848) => 2.5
